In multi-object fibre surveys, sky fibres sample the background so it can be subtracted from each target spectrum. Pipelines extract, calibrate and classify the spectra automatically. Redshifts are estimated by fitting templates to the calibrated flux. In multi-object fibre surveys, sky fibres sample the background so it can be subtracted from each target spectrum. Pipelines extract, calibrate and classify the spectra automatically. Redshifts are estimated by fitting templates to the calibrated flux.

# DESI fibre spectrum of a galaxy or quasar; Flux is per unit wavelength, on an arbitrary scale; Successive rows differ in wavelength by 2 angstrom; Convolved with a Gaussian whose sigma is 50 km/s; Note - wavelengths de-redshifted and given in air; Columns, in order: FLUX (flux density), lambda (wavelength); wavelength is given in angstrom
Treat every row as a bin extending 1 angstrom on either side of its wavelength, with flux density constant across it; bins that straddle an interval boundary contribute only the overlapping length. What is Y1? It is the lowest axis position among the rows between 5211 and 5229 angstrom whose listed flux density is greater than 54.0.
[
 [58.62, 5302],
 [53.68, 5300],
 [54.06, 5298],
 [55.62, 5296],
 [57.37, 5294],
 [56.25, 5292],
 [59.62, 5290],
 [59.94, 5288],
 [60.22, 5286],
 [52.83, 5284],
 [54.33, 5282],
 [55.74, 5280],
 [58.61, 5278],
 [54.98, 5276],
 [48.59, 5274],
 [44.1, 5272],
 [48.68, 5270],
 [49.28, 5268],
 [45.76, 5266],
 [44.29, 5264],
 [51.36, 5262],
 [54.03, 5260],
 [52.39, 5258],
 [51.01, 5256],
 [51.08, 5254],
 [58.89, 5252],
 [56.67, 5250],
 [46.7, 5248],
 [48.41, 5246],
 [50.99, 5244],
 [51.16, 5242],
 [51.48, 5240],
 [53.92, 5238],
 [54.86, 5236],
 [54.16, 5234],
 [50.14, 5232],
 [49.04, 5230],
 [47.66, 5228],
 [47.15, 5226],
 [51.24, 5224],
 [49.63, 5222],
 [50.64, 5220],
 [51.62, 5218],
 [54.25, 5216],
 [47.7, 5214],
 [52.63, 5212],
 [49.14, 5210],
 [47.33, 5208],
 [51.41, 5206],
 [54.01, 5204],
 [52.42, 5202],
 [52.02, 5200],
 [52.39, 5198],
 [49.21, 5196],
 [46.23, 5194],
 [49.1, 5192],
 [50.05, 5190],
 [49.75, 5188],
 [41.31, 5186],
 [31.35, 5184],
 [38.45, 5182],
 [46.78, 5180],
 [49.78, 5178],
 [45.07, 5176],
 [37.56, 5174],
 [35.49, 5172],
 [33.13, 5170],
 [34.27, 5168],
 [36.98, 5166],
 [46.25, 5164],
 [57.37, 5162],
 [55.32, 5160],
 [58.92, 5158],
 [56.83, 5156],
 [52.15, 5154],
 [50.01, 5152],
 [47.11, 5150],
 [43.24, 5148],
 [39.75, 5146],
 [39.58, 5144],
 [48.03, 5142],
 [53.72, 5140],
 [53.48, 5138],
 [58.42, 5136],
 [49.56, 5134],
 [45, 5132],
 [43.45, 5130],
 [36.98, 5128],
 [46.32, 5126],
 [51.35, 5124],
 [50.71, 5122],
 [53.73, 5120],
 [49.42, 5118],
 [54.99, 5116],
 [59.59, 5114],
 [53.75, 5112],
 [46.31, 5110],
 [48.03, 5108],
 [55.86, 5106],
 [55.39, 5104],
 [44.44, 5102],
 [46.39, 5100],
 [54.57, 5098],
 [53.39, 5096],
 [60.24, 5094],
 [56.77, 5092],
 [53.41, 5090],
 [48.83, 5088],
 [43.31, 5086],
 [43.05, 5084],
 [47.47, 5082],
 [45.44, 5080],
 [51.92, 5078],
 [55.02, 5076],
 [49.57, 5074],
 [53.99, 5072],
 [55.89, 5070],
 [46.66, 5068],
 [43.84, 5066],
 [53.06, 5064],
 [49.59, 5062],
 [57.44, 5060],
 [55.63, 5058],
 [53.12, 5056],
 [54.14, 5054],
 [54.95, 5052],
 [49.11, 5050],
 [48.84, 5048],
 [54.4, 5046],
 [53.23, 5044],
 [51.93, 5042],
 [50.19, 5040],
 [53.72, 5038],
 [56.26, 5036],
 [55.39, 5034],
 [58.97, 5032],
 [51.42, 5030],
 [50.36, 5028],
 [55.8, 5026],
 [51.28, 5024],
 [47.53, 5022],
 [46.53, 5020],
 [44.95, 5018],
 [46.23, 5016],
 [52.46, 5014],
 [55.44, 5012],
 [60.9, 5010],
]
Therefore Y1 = 5216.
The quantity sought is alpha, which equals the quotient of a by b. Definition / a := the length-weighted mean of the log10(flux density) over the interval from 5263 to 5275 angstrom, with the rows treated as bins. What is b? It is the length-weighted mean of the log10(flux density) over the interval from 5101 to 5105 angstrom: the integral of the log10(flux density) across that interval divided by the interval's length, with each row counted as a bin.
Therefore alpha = 0.98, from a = 1.67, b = 1.70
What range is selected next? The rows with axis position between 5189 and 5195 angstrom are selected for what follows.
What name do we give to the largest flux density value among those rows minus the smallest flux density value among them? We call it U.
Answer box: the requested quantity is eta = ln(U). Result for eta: 1.34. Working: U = 4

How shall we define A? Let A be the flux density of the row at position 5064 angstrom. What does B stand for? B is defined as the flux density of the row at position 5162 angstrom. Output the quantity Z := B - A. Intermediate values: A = 53.06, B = 57.37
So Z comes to 4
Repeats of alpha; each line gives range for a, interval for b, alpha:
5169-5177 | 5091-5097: 0.90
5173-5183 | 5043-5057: 0.95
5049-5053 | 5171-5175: 1.10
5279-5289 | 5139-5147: 1.06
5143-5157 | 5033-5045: 0.97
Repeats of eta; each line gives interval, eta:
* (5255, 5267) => 2.28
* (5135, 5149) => 2.94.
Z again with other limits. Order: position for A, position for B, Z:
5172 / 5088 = 13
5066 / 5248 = 3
